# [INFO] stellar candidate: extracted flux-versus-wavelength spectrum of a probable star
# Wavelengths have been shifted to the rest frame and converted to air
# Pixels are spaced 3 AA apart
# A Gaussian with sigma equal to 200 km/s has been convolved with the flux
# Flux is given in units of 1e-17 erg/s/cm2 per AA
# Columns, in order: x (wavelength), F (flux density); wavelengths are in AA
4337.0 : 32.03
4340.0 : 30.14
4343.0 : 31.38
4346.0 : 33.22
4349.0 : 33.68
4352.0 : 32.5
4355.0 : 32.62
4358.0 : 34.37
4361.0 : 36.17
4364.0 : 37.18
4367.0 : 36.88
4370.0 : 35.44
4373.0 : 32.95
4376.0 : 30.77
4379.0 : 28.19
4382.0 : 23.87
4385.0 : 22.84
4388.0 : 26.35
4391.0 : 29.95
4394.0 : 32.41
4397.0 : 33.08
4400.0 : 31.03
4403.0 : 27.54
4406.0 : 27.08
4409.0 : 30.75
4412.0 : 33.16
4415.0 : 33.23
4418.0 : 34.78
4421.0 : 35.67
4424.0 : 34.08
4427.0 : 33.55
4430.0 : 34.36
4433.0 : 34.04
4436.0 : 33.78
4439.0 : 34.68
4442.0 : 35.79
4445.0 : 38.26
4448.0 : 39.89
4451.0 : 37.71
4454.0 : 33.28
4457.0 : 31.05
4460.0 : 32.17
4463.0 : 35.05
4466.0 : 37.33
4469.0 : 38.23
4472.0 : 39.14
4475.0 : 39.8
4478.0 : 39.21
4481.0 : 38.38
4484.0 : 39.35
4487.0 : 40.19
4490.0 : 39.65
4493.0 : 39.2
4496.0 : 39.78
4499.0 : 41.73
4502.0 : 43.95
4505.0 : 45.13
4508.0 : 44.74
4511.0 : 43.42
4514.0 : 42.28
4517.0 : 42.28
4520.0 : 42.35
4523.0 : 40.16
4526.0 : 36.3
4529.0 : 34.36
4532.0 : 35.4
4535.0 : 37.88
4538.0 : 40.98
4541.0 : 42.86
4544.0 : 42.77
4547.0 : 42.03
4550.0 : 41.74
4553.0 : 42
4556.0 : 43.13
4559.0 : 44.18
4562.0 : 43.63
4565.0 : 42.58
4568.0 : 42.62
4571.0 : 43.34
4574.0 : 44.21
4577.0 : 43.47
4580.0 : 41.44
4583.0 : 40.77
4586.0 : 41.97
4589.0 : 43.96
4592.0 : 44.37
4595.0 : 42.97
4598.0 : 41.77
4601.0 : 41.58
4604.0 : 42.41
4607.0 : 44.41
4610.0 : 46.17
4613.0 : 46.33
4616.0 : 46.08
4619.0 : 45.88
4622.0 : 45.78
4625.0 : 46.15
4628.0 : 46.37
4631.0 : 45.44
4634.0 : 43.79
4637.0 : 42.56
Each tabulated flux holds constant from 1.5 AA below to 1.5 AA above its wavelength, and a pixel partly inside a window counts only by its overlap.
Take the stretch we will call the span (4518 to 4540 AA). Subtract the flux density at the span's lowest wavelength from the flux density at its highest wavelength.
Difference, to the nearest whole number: -1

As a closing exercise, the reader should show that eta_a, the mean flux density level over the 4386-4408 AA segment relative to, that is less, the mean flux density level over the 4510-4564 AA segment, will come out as -11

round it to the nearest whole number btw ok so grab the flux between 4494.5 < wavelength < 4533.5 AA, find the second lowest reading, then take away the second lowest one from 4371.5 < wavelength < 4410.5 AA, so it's 12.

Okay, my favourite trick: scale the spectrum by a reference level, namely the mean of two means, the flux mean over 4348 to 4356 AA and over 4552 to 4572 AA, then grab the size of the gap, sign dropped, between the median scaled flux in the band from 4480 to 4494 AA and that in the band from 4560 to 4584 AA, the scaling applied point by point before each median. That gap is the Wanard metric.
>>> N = 0.096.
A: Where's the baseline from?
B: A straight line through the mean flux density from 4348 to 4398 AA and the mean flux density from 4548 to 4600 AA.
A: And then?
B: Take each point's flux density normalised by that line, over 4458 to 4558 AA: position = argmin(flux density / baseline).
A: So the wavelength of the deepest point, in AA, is 4529.0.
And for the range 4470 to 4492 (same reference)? 4481.0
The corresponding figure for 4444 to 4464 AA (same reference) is 4457.0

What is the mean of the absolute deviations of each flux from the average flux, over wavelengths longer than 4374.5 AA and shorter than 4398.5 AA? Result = 3.1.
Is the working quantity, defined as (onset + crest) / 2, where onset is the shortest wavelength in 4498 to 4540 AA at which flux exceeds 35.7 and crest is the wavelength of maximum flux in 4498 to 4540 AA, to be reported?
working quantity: 4502.0 AA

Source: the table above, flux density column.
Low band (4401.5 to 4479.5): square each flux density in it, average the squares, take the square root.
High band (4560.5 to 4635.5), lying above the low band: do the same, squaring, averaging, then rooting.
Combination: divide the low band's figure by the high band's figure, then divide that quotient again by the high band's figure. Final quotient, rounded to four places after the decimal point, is 0.0181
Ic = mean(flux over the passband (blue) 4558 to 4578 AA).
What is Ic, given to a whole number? 43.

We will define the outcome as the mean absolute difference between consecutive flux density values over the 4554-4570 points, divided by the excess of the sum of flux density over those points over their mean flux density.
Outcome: 0.004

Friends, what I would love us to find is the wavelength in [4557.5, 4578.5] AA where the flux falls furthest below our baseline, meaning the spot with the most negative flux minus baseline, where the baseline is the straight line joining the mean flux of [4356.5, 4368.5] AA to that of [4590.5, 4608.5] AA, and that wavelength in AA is 4568.0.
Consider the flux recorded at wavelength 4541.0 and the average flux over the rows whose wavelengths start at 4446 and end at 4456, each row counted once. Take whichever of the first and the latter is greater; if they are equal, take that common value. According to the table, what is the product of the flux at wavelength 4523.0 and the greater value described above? 1721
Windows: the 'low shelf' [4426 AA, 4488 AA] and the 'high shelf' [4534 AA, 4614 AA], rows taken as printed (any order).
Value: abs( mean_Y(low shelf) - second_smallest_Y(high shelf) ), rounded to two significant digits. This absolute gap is 4.3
